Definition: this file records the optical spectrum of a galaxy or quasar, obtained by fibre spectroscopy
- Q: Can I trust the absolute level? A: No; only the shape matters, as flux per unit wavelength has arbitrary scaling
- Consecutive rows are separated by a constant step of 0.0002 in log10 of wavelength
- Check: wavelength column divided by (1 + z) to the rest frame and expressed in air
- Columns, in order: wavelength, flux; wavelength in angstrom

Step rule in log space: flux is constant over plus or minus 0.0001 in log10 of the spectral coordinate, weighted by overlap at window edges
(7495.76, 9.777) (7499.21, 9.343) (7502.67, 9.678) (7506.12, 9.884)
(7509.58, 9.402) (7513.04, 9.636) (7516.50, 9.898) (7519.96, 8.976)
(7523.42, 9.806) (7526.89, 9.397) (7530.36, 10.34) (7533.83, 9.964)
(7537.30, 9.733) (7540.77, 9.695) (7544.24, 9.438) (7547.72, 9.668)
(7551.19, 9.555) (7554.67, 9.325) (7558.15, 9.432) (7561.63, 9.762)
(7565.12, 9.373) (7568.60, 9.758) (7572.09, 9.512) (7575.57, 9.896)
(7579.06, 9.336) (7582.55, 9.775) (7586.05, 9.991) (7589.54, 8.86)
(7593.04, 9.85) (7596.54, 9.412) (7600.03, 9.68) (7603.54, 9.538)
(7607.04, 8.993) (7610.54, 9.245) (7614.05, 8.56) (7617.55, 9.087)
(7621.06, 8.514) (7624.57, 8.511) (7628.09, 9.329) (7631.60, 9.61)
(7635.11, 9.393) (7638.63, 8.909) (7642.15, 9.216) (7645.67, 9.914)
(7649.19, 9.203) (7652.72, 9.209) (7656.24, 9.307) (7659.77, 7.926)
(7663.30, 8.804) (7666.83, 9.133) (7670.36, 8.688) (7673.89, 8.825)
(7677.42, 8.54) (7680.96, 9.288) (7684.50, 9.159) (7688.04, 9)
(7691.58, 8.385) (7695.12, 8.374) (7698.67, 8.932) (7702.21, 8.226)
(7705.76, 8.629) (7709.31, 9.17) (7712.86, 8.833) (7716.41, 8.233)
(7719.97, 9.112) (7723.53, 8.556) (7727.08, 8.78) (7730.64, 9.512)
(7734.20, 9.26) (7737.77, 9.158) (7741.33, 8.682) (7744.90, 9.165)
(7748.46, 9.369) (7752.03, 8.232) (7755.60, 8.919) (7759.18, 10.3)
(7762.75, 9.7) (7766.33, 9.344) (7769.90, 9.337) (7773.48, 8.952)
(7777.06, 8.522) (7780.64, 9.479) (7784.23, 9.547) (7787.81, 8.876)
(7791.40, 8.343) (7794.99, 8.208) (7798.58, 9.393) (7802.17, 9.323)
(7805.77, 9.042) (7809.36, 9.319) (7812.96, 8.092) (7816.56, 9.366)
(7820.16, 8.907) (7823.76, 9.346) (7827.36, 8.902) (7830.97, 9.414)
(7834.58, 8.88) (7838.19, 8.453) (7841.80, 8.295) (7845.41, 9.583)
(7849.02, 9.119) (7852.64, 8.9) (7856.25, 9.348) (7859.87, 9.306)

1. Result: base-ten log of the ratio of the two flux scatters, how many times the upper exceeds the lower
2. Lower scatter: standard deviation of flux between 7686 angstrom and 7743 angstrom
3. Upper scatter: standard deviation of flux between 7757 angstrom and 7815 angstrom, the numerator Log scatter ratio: 0.18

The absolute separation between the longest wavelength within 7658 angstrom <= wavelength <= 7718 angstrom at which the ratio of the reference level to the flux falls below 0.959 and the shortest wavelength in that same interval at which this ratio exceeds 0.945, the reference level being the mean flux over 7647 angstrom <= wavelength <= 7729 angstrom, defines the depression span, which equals 21.2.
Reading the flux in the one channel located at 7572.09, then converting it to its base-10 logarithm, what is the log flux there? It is 0.978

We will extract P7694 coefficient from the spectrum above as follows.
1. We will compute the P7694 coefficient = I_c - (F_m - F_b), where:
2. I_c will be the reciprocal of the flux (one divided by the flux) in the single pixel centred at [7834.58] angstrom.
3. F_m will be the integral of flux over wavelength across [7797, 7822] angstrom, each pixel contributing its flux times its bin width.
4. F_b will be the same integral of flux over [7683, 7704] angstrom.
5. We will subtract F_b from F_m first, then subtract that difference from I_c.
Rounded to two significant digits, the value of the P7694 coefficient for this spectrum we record -44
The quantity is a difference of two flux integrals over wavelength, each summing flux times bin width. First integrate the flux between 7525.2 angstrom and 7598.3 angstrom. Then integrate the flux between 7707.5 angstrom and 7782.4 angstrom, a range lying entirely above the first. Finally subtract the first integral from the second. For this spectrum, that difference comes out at -24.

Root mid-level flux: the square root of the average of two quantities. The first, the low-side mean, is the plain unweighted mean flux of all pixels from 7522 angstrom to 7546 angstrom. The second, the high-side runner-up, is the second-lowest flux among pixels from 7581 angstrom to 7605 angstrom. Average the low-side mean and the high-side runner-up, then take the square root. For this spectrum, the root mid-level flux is 3.10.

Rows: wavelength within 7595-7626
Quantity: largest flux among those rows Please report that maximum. 9.68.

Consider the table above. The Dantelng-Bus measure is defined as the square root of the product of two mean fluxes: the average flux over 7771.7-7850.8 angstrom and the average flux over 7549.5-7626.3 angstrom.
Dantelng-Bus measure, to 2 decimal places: 9.16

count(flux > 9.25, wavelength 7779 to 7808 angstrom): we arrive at 4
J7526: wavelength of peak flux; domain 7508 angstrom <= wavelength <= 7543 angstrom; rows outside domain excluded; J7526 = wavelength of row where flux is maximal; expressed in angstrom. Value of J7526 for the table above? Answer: 7530.36 angstrom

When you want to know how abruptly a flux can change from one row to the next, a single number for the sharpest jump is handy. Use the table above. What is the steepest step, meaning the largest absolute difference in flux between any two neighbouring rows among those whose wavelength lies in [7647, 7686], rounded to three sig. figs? 1.38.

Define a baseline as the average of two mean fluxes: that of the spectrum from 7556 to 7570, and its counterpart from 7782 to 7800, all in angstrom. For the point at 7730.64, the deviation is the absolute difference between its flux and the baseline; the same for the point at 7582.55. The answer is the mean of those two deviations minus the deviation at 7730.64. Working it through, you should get 0.13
